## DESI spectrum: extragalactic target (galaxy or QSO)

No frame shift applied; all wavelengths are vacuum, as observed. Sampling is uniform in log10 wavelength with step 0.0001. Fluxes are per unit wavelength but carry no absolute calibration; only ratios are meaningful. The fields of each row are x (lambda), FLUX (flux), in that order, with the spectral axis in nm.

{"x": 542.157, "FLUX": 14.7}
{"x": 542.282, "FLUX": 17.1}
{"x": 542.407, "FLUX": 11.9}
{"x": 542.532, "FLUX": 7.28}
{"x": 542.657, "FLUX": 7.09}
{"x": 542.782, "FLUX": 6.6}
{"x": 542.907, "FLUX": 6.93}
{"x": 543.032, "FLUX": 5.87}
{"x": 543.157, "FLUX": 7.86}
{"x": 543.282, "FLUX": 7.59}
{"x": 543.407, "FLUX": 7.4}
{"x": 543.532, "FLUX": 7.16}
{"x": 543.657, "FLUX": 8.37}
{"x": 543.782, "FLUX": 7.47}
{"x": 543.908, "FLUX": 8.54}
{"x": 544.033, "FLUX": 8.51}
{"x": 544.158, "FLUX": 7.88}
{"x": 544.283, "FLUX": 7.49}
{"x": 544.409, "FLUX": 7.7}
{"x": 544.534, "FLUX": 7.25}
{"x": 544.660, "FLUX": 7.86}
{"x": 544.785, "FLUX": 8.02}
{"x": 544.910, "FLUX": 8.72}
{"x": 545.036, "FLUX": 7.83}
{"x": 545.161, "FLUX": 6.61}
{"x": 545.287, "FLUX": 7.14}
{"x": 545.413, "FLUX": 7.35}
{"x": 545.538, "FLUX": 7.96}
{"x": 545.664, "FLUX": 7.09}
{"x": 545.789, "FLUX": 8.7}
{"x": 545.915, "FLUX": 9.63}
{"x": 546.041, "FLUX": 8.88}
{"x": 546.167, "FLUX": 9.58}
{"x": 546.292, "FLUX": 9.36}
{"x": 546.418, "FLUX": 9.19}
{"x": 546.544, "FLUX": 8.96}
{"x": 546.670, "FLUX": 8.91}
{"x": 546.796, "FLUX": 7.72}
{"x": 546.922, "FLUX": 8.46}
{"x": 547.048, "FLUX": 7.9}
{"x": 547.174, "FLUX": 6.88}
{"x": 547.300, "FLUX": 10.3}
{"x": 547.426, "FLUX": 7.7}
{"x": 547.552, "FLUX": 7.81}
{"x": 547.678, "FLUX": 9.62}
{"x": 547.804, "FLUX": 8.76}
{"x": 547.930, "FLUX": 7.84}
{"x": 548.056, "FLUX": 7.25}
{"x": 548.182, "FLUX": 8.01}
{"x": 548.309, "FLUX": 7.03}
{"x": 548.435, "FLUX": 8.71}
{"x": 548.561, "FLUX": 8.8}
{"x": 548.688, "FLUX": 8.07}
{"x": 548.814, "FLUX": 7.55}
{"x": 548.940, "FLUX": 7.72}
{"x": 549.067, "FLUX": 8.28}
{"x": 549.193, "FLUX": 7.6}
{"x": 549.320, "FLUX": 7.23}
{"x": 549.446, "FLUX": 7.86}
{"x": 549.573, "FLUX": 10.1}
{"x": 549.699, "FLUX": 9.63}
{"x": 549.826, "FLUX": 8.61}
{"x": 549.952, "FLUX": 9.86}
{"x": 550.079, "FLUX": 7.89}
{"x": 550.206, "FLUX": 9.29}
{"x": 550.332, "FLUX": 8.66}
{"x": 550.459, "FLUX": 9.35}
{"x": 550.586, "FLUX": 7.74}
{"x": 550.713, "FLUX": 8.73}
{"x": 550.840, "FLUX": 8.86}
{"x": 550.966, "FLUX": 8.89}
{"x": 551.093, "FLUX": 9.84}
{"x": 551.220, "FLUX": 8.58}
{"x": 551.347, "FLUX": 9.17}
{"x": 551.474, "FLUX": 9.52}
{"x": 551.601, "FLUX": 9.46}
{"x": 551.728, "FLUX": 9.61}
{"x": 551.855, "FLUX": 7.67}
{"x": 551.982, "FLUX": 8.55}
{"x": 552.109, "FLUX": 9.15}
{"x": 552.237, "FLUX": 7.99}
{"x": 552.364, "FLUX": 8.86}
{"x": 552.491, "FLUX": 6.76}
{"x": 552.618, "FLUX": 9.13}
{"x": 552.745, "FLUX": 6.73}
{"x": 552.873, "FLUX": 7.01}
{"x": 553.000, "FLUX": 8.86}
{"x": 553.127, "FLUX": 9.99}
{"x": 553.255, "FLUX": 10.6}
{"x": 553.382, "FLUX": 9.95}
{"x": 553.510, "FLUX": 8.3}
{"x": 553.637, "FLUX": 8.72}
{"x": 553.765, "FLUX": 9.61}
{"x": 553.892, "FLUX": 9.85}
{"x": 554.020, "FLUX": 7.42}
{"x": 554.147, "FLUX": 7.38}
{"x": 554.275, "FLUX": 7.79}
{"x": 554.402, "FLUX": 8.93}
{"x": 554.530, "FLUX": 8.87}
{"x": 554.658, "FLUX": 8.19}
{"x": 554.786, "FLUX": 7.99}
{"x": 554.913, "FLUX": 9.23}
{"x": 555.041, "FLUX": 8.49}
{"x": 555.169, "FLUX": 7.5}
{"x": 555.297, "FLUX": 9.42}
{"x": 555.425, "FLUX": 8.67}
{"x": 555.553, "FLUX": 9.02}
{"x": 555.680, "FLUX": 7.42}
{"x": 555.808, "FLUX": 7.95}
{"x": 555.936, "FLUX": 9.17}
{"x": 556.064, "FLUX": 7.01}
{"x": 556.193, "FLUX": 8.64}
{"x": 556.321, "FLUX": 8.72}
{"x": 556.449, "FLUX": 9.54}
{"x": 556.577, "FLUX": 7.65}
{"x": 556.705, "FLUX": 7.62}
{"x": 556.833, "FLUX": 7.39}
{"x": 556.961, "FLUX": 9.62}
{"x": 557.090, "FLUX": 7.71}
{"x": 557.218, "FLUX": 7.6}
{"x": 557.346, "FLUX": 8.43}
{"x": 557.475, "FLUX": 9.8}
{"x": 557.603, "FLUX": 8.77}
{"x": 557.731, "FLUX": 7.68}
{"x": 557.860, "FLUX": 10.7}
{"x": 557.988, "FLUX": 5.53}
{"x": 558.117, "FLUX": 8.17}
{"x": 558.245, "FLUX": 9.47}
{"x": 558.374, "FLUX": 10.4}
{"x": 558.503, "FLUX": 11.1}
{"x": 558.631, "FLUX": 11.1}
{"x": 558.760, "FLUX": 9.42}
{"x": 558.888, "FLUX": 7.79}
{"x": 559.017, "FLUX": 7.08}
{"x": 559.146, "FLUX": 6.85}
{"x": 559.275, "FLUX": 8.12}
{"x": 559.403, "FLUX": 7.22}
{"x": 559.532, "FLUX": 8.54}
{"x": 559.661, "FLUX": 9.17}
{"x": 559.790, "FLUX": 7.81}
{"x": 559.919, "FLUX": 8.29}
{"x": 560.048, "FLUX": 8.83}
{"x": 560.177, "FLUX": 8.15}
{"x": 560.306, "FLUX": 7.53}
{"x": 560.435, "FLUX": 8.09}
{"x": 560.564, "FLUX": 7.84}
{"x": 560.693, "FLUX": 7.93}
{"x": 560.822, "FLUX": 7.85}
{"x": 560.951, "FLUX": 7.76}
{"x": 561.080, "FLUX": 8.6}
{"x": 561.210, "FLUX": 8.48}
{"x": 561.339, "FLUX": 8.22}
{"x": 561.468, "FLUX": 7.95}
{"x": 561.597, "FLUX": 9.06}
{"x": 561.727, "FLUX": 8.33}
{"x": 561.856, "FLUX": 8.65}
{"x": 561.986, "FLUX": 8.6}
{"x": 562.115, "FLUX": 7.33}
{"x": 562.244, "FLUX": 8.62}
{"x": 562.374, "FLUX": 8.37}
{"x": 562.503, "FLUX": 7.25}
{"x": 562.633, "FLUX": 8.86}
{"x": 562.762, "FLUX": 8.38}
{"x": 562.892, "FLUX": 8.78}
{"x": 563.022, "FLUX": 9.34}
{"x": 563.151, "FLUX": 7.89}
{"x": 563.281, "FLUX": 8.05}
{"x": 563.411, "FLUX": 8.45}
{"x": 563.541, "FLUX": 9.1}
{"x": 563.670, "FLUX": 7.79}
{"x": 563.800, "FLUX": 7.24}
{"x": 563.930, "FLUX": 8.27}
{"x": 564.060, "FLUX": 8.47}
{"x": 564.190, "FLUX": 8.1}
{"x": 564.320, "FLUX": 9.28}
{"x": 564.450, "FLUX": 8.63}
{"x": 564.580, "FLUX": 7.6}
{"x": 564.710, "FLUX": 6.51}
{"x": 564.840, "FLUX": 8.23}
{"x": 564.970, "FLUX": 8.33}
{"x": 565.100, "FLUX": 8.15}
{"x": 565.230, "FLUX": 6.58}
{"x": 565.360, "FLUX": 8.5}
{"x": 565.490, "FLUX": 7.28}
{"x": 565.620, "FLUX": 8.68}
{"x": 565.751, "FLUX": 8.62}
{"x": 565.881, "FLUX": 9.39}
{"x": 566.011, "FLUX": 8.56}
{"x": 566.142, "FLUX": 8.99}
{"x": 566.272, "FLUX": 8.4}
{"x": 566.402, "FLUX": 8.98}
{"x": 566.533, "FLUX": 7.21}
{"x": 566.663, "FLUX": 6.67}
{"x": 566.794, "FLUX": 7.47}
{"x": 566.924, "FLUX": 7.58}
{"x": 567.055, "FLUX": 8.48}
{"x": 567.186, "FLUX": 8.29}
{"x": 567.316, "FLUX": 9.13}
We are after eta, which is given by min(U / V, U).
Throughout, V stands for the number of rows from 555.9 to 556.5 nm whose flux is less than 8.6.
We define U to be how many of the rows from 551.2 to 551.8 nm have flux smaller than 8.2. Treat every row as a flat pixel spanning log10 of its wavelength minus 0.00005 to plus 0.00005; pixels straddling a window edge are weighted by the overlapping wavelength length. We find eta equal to 0.0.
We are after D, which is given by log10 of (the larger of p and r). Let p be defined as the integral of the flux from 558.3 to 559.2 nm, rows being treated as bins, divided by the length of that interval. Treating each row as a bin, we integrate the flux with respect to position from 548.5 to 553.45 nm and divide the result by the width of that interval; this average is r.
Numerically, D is 0.96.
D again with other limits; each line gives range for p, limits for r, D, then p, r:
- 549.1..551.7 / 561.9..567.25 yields 0.95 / 8.8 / 8.18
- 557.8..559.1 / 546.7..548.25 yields 0.96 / 9.0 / 8.20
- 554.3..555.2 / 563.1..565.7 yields 0.93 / 8.5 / 8.06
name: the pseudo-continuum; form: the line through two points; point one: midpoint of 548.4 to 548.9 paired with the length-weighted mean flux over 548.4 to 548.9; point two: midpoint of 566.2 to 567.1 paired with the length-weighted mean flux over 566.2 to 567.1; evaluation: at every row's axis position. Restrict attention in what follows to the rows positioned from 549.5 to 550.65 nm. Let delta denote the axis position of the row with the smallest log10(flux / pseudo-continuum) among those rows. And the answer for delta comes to 550.586 nm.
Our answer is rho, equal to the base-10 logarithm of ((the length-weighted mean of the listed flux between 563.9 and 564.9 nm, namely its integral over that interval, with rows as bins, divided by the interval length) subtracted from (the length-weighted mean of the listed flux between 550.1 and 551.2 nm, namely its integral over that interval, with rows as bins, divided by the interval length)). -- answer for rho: -0.13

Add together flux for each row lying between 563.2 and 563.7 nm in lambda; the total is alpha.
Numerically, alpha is 33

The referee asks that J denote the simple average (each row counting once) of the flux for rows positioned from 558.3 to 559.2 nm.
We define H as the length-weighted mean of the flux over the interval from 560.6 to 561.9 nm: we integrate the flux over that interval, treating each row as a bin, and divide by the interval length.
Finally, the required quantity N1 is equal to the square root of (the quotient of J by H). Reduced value 1.05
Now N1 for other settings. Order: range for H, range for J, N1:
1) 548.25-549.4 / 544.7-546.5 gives 1.02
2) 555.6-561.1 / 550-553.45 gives 1.02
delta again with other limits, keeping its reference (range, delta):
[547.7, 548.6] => 548.309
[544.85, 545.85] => 545.161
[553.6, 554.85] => 554.147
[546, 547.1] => 546.796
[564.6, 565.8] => 564.710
